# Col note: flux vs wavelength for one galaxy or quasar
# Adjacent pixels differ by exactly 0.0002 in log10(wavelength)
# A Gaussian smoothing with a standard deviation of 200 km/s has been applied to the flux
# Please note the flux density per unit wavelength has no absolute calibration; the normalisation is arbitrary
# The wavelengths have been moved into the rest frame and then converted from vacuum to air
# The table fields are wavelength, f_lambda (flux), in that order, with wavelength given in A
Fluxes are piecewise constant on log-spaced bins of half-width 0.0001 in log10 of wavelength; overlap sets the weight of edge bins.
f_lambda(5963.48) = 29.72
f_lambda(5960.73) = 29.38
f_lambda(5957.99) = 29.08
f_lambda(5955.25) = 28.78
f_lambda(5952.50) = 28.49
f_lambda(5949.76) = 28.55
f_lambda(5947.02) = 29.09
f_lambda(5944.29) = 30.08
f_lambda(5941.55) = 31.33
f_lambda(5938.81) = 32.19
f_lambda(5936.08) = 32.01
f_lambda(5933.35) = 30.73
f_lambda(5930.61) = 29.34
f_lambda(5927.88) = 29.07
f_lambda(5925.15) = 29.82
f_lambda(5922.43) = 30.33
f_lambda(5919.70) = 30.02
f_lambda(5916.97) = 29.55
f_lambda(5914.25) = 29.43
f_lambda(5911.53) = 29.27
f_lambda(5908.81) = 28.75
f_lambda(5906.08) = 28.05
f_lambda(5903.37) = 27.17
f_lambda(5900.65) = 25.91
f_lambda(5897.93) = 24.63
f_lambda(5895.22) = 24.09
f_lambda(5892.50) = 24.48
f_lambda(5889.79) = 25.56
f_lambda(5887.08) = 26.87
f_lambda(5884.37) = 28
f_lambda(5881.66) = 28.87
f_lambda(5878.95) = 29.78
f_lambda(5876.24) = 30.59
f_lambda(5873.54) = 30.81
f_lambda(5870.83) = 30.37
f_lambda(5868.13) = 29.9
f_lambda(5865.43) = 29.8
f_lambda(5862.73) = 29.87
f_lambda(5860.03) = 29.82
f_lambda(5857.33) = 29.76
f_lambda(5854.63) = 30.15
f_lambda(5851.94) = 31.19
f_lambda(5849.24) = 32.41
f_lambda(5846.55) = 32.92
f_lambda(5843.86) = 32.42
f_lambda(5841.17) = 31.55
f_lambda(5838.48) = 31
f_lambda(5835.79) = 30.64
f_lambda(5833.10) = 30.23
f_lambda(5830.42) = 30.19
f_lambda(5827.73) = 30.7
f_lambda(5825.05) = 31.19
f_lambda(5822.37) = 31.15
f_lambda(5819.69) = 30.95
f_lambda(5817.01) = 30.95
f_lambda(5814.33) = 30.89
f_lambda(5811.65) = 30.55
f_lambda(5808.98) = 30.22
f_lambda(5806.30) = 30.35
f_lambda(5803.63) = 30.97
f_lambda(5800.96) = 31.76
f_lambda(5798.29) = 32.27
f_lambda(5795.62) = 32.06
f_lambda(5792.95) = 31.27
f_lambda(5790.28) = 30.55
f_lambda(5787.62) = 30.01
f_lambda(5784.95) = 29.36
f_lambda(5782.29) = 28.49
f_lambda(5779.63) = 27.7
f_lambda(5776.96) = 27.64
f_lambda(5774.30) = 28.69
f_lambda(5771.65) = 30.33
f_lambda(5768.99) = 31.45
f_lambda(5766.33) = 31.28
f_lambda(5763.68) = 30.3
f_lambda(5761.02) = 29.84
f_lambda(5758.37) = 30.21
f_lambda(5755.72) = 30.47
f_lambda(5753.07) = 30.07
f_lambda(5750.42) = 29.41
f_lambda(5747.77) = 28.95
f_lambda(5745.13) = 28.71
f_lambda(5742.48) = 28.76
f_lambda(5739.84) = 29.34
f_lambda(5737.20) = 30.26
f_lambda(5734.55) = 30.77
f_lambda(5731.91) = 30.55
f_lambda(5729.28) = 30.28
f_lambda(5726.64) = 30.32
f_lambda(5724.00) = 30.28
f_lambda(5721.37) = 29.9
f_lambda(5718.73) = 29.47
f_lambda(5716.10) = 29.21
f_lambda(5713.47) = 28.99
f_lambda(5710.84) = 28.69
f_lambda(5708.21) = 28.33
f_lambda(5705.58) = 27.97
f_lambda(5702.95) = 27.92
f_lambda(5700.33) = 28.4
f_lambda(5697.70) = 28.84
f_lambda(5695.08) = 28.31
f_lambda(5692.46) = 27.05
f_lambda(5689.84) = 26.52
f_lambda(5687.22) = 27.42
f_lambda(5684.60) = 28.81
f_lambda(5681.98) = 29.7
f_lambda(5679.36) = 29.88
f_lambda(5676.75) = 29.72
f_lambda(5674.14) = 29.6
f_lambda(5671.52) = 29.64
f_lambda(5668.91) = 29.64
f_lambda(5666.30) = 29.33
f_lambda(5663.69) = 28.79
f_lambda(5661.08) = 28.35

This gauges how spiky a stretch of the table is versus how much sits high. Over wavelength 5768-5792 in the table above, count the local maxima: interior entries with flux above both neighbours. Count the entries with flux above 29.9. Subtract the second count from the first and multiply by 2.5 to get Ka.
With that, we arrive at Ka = -10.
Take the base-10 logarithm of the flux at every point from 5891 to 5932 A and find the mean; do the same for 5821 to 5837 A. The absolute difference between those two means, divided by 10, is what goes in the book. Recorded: 0.0041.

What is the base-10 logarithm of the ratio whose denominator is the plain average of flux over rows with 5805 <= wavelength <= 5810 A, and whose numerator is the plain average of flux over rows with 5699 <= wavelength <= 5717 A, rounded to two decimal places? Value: -0.03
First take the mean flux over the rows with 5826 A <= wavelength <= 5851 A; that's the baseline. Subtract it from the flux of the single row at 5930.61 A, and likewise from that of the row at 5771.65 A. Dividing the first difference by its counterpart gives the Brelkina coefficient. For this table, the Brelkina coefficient 2.0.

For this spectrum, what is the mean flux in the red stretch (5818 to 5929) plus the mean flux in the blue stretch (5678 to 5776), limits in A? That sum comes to 58.79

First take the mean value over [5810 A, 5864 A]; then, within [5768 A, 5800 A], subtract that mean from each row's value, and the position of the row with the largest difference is 5798.29 A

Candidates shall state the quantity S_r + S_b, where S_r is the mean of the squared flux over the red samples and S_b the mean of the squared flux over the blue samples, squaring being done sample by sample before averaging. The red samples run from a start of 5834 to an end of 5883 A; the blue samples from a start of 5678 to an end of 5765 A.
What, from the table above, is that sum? 1795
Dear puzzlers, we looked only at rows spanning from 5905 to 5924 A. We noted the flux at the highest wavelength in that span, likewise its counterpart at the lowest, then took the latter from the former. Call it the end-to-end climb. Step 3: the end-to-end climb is 2.3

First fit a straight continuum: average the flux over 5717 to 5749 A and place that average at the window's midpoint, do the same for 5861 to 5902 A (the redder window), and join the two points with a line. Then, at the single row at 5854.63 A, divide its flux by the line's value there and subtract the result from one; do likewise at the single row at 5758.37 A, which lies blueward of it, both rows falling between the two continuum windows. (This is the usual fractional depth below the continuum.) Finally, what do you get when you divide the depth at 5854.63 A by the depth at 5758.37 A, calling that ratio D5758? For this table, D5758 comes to 2.7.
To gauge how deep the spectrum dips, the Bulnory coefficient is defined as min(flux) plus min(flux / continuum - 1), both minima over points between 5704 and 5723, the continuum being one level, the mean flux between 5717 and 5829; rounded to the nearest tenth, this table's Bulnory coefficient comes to 27.9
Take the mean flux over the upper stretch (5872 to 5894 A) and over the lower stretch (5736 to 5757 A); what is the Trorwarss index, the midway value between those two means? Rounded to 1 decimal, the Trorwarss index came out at 28.8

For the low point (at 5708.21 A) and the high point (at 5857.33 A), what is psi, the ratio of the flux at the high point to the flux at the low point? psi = 1.05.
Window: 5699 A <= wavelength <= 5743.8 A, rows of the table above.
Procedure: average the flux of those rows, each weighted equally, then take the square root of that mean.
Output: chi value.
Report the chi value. 5.42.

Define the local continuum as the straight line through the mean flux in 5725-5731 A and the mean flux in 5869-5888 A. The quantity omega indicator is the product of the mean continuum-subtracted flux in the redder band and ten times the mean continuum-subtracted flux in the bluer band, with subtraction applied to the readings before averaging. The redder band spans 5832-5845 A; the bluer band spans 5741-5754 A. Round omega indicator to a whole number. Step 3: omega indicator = -16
